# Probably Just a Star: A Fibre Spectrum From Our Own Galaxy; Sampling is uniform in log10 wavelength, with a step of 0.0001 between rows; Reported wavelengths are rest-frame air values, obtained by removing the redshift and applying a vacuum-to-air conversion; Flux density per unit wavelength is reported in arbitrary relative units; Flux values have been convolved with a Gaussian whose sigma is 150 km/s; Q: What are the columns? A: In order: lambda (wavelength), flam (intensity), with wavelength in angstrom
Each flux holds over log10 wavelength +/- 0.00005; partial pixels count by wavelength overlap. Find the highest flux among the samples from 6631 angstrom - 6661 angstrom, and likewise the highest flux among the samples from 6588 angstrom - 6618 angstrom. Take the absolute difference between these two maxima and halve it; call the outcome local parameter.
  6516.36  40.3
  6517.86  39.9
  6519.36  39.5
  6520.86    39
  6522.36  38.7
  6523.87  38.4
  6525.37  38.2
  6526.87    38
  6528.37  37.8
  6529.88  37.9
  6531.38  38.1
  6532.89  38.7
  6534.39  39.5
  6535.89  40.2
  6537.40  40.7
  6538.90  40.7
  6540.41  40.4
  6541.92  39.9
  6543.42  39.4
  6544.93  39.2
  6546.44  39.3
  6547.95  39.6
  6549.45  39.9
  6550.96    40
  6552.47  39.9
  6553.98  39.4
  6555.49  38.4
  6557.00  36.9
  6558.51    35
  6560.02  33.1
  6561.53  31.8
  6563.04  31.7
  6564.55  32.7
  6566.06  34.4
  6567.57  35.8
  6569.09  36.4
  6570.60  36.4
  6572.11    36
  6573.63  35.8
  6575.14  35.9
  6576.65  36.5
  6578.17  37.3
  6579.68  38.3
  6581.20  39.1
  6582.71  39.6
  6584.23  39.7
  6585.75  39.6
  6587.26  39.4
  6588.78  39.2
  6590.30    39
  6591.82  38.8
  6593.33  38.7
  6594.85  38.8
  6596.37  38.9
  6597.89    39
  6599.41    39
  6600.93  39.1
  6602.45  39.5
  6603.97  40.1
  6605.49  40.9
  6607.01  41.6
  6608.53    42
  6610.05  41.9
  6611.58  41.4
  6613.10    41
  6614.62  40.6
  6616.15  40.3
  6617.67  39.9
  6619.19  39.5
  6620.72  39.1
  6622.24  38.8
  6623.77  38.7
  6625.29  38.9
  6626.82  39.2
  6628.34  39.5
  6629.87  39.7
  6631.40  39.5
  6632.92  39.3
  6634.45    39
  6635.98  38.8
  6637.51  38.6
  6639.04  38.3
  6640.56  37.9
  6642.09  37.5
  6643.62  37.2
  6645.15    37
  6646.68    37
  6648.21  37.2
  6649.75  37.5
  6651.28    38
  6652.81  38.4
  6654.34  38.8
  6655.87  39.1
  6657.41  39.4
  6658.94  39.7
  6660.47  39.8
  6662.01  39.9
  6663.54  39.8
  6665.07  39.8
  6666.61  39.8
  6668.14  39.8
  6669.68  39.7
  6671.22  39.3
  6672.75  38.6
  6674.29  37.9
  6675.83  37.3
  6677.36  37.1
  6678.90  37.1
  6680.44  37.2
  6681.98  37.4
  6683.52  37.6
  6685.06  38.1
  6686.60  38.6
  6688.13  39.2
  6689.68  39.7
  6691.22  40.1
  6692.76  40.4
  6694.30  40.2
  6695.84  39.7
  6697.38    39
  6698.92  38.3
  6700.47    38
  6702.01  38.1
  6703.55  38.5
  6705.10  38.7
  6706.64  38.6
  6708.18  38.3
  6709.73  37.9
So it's 1.10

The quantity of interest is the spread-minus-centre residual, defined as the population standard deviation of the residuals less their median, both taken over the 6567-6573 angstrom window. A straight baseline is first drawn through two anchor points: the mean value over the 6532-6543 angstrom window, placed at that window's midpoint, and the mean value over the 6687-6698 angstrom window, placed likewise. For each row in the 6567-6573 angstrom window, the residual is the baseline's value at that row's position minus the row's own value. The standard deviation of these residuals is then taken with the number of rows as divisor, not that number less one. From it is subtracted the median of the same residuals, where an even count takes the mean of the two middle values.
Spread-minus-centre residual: -3.5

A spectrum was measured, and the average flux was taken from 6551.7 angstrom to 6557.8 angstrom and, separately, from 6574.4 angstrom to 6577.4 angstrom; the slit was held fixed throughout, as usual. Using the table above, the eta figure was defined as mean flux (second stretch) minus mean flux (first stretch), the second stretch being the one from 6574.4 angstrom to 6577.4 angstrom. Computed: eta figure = -2.4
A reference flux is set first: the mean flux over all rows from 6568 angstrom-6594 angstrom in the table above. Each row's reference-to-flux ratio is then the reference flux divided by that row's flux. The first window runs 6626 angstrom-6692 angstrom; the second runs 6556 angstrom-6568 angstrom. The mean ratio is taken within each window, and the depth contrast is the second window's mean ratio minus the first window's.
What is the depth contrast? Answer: 0.14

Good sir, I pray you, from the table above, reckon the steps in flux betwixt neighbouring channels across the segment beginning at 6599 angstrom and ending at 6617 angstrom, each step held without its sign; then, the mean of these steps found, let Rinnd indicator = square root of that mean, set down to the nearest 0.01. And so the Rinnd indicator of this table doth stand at 0.65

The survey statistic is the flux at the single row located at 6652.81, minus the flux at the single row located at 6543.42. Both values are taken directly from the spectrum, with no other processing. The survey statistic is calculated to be -1.0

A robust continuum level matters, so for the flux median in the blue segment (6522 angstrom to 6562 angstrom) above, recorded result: 39.2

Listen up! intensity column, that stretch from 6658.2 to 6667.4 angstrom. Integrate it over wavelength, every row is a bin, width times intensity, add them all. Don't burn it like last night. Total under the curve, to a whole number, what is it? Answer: 366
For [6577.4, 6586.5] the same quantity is 354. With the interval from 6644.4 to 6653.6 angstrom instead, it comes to 345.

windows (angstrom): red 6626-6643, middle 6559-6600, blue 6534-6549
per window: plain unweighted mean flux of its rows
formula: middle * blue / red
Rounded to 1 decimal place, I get 38.1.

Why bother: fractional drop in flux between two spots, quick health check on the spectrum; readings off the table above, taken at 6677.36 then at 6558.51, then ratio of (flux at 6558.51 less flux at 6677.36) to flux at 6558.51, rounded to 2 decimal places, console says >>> -0.06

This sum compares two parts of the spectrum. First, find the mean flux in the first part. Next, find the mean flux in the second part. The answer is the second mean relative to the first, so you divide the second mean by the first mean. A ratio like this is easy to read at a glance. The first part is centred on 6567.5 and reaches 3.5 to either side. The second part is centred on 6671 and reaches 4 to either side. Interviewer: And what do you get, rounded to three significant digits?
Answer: 1.11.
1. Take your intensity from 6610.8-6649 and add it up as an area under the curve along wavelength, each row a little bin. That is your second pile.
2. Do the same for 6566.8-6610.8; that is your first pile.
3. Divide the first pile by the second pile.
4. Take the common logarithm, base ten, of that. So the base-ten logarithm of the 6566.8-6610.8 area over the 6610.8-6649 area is 0.06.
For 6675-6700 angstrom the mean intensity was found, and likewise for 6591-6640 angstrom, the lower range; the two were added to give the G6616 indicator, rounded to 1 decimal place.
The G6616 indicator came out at 78.2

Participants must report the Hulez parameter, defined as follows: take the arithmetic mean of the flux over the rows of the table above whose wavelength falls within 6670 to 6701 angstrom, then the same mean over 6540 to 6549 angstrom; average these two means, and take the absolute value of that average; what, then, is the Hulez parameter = 39.1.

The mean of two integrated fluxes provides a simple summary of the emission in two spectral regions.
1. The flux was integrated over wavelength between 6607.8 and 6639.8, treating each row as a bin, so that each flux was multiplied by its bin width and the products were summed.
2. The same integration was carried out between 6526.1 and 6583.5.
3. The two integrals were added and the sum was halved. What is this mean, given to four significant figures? 1715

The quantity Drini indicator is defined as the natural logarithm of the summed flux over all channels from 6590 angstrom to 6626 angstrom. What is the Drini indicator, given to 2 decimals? 6.86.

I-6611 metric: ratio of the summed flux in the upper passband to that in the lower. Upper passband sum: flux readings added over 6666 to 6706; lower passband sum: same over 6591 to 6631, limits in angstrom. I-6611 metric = 0.97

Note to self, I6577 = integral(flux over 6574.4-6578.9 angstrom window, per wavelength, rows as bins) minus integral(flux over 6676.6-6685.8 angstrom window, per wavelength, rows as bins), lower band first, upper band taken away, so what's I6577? -179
